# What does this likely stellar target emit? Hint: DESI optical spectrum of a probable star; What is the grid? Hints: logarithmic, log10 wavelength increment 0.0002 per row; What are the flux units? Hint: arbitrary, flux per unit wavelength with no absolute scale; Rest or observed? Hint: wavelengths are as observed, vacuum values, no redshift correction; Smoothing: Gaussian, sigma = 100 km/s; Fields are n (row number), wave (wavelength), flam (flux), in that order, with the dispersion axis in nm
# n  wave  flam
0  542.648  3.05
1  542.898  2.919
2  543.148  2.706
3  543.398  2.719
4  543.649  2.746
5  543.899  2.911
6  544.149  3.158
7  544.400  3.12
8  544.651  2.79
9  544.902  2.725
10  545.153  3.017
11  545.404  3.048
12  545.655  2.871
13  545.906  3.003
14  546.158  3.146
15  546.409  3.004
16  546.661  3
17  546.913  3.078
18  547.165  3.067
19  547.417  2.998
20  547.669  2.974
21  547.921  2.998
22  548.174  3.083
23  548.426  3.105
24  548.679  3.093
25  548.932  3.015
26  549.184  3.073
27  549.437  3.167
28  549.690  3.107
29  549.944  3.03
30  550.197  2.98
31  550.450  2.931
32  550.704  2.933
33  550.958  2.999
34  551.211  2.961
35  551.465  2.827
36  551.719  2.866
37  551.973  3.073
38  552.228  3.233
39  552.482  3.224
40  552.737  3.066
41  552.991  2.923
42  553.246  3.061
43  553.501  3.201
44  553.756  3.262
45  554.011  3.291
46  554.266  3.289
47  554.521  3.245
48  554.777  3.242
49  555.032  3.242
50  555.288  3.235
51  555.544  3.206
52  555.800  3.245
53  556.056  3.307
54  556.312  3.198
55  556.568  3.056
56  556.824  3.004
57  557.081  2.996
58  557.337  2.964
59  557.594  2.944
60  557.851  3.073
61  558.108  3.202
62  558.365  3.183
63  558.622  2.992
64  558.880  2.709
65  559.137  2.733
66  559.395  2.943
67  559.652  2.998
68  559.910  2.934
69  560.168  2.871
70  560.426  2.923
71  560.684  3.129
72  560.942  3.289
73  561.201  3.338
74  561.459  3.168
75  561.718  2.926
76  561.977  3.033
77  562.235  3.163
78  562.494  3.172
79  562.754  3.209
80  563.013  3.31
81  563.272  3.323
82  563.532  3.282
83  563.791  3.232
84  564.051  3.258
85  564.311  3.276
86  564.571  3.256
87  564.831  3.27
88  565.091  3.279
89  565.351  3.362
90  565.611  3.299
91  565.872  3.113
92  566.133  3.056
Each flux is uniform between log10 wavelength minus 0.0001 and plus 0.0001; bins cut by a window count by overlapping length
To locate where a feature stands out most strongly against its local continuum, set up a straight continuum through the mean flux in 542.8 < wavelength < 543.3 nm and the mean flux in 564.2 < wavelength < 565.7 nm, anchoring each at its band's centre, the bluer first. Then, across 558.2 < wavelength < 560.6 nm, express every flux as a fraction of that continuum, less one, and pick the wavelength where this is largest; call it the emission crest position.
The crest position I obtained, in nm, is 558.365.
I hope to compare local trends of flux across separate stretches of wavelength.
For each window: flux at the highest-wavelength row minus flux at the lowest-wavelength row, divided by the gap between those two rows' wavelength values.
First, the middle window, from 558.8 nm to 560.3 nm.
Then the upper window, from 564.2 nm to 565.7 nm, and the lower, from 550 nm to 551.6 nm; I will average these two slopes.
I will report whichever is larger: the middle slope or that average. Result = 0.13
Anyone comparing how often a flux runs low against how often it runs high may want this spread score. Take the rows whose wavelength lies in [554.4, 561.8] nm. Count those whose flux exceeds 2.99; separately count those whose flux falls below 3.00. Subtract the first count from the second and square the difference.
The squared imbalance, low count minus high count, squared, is 64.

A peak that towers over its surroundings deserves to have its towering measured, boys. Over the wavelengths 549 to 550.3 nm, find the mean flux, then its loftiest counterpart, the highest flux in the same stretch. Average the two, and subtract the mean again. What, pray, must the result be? 0.048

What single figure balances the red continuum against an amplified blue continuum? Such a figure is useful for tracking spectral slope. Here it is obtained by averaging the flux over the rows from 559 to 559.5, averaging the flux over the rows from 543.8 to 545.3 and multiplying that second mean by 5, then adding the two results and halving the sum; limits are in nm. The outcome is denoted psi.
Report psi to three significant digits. 8.80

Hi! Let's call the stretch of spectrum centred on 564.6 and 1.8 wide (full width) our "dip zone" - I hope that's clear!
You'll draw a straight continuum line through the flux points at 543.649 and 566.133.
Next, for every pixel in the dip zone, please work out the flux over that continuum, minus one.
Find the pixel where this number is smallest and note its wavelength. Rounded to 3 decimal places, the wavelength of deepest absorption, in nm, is 563.791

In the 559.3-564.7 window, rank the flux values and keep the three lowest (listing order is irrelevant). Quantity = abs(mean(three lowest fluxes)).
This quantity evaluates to 2.907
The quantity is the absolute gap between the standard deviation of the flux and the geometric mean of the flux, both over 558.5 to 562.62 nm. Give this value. 2.84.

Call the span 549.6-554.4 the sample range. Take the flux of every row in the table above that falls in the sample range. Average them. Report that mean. 3.07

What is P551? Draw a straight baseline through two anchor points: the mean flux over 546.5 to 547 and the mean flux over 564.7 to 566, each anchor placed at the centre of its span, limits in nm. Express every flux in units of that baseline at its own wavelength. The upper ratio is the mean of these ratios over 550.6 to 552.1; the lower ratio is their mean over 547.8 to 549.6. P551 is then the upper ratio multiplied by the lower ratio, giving 0.96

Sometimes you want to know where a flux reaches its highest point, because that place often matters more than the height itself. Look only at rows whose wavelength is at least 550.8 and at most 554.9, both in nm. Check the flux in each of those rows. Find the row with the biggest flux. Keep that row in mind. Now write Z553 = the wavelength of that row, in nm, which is 554.011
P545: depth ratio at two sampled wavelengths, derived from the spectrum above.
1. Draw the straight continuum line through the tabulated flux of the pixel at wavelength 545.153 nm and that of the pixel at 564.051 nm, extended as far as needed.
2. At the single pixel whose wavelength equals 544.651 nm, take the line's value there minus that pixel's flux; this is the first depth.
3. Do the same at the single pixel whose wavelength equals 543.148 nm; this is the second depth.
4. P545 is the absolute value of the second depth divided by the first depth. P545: 1.3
